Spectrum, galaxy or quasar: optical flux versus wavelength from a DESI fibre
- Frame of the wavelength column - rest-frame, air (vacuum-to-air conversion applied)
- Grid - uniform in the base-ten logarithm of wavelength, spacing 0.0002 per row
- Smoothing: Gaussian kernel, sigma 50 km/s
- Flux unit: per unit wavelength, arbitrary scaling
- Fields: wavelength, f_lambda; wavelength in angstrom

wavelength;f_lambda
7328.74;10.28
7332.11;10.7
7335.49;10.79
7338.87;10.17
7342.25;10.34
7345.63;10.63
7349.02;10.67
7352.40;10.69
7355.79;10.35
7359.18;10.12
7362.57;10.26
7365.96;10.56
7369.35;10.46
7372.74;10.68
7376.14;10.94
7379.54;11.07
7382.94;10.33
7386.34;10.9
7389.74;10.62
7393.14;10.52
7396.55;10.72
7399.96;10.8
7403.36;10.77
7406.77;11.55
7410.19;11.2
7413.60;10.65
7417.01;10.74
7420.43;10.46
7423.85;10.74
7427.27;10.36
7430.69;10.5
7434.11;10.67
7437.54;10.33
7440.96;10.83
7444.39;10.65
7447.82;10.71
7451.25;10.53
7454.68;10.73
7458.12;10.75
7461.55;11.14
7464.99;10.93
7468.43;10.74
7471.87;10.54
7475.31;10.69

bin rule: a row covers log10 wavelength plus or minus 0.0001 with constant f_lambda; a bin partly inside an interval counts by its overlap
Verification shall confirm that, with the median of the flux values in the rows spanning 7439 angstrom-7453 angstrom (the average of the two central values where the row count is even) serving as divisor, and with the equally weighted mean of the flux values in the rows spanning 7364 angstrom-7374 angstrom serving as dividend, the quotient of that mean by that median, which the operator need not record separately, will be 0.99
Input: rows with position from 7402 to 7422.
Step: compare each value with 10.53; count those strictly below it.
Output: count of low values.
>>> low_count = 1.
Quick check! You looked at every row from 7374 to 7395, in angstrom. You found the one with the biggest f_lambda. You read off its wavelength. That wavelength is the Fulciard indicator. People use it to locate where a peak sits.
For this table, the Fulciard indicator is 7379.54 angstrom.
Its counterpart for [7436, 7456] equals 7440.96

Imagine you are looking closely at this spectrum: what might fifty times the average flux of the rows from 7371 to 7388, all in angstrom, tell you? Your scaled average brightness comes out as 539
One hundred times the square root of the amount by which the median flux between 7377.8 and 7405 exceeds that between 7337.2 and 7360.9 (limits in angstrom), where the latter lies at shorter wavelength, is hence 63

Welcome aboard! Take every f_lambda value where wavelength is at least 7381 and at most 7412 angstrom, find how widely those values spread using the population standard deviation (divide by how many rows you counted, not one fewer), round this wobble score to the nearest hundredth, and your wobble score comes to 0.34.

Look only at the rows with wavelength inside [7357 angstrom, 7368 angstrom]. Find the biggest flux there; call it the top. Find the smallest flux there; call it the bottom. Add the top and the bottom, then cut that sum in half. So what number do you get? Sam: 10.3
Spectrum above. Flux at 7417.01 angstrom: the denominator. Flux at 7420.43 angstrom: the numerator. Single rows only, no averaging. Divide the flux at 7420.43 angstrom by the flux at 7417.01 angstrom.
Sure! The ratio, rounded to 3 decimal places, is 0.974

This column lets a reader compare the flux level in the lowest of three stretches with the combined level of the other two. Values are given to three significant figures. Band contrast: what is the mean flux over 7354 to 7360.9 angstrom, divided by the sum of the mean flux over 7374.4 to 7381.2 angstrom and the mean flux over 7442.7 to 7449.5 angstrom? 0.472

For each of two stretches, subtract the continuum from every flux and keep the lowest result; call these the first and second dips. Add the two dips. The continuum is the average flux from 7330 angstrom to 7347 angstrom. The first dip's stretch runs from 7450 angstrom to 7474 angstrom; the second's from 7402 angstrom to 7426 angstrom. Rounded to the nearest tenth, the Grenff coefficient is -0.1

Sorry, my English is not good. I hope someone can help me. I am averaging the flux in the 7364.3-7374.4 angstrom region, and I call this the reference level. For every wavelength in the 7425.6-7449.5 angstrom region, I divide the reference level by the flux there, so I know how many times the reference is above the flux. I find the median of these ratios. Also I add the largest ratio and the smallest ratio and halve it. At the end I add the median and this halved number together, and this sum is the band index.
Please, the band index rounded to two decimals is 1.99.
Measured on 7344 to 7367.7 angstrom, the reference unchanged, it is 2.02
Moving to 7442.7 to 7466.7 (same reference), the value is 1.96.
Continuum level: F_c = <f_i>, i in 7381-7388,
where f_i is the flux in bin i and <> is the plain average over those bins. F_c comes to 10.6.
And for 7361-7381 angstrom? 10.7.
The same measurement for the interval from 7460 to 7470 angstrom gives 10.9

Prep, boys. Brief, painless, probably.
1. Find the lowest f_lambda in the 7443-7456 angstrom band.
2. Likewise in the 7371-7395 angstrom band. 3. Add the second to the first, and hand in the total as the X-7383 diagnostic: 20.9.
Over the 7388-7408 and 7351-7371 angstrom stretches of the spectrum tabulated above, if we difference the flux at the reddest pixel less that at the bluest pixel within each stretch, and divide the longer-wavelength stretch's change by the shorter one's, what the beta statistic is -4.0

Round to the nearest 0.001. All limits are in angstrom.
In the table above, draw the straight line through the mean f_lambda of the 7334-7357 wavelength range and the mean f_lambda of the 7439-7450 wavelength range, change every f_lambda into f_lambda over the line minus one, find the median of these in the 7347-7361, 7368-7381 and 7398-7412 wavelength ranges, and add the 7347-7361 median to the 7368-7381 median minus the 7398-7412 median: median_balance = -0.014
